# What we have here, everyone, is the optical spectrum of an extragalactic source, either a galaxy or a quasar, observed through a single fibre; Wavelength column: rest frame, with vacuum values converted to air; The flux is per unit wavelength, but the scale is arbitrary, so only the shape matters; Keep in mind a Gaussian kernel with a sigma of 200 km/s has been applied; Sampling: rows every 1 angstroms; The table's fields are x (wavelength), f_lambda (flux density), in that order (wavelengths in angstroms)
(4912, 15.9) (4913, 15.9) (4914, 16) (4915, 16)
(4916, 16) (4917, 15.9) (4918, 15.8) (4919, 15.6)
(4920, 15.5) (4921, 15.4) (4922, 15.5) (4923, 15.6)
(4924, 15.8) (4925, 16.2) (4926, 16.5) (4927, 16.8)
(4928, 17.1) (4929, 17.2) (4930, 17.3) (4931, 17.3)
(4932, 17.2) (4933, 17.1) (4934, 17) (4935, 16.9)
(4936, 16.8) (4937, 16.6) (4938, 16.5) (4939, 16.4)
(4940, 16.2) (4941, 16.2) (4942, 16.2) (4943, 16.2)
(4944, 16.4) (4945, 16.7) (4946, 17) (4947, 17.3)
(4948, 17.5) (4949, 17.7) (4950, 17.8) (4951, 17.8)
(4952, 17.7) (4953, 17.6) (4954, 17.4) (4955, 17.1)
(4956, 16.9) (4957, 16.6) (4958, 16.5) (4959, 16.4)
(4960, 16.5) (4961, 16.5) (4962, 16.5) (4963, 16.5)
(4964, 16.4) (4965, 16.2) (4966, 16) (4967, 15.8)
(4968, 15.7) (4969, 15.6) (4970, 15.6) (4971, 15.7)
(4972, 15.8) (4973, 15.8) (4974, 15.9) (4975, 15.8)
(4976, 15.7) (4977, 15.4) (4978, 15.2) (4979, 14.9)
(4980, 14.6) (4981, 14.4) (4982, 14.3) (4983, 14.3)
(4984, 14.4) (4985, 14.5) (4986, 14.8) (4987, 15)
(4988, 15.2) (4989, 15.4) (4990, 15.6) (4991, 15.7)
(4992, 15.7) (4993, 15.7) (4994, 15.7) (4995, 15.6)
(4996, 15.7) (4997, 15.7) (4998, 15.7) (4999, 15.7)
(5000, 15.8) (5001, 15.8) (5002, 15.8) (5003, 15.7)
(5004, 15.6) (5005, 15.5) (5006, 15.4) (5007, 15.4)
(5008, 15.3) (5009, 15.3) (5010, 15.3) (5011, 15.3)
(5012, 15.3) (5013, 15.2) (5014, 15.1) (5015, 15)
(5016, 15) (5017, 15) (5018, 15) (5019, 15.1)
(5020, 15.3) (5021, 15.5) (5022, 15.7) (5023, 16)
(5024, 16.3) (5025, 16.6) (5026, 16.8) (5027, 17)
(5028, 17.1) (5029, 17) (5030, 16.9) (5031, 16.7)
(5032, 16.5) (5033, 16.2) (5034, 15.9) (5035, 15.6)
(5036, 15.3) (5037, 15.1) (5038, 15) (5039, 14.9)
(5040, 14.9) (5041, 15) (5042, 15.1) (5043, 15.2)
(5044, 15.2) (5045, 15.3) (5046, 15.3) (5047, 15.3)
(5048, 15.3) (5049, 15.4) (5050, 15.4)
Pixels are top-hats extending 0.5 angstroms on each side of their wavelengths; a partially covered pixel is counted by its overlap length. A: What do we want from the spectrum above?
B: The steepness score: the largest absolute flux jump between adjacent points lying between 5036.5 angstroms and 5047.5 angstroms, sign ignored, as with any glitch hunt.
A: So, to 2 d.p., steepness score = 0.10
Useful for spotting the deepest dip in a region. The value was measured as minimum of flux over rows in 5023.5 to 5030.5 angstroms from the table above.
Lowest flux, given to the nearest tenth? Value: 16.3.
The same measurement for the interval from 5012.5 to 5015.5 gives 15.0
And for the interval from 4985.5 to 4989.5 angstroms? 14.8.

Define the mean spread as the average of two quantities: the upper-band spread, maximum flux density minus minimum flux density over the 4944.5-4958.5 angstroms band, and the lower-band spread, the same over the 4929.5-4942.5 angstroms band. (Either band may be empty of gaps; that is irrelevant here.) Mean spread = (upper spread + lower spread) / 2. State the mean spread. 1.20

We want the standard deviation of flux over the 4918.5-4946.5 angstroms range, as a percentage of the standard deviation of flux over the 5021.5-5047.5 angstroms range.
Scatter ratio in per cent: 78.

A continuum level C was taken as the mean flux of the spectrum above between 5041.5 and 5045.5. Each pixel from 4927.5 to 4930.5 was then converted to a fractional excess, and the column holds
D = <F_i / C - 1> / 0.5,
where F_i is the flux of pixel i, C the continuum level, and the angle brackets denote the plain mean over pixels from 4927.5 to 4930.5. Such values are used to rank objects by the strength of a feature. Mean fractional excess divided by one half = 0.26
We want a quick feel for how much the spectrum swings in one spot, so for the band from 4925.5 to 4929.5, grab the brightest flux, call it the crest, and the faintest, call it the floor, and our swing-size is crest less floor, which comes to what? 0.7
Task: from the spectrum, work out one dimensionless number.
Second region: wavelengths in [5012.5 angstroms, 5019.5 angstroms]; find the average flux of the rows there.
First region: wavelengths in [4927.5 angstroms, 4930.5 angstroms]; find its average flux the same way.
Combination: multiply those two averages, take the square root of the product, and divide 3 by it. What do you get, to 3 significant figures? 0.186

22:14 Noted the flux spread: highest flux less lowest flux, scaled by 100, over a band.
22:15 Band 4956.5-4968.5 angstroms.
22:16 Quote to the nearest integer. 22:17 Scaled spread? 90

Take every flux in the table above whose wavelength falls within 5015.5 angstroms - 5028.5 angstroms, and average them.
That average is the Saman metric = 15.9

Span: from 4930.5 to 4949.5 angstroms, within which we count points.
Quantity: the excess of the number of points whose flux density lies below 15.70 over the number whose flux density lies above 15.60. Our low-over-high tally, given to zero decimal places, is -19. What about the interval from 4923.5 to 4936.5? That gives -13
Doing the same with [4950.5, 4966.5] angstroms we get -16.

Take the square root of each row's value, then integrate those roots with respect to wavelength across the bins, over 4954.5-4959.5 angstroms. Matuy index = 20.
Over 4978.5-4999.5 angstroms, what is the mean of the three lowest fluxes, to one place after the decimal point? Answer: 14.3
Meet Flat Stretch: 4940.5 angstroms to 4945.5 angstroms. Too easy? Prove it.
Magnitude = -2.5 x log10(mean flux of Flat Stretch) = -3.03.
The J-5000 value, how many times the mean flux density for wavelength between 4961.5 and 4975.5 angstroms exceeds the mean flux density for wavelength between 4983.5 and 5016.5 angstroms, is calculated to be 1.04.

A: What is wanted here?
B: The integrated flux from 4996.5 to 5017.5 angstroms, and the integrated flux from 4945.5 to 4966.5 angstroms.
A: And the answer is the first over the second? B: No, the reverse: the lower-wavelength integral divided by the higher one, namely 1.10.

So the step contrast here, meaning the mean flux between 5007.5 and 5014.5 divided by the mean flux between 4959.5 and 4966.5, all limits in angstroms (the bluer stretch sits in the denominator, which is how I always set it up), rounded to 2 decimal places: 0.93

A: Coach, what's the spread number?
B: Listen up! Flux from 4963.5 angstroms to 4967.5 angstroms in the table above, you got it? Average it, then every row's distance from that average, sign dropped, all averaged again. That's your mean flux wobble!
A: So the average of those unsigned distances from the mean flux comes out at 0.20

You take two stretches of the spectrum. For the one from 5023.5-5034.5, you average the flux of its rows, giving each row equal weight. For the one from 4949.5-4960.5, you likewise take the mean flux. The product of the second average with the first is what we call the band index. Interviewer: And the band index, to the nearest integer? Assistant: 285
